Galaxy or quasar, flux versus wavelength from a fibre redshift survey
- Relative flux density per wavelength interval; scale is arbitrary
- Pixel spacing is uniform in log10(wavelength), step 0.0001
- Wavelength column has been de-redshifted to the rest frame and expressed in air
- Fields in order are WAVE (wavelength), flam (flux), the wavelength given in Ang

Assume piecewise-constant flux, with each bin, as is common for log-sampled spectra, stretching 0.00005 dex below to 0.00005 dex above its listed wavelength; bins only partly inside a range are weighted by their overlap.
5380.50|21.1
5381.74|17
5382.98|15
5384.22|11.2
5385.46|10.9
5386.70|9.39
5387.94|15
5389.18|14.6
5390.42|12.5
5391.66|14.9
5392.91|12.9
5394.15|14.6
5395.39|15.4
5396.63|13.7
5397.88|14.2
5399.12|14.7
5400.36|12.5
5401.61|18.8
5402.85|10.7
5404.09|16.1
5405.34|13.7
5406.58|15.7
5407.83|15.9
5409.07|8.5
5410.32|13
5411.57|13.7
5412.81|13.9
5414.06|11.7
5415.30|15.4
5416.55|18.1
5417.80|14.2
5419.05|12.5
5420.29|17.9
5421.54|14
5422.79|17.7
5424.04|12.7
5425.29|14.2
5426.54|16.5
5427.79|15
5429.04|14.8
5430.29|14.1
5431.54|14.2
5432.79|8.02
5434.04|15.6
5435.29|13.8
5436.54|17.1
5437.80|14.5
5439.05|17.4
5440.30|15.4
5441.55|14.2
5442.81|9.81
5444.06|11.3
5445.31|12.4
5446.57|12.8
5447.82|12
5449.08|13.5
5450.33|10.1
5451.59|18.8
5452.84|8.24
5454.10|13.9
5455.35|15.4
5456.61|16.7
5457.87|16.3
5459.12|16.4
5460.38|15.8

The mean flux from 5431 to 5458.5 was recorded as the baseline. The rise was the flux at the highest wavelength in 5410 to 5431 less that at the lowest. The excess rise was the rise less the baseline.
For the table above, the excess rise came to -12.6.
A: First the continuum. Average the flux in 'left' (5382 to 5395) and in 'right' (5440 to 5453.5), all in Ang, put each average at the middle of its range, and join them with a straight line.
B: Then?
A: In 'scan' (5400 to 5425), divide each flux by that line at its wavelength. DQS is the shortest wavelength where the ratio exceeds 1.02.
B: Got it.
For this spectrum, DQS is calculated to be 5401.61 Ang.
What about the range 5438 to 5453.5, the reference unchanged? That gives 5439.05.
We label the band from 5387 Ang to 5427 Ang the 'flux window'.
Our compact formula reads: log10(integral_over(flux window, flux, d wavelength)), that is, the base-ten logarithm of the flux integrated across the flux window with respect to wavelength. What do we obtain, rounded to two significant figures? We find 2.8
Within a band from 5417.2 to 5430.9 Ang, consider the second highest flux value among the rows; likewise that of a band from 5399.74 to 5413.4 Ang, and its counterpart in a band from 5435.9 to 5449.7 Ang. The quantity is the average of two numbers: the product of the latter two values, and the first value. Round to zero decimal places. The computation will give 147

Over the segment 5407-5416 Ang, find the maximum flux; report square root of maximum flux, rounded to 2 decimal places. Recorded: 3.99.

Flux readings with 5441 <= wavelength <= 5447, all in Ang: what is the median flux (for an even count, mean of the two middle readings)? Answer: 12.4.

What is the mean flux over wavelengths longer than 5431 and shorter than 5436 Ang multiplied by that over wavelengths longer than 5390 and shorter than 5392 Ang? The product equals 177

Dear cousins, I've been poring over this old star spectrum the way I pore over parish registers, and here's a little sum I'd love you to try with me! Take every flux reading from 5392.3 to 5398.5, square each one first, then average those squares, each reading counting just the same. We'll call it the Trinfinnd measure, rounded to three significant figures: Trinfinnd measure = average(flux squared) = 201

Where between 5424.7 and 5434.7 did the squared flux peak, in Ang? 5426.54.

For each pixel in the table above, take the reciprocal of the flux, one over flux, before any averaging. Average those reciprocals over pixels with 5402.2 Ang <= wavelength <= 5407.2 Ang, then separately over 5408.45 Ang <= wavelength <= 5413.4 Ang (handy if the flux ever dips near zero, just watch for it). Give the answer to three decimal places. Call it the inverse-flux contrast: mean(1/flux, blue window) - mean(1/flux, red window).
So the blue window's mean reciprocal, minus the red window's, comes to -0.012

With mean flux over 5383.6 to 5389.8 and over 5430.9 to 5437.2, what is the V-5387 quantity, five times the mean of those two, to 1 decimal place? 64.9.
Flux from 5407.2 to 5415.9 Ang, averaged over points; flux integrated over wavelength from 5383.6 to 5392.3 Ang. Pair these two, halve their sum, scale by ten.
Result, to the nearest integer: 615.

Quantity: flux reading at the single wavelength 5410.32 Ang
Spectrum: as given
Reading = 13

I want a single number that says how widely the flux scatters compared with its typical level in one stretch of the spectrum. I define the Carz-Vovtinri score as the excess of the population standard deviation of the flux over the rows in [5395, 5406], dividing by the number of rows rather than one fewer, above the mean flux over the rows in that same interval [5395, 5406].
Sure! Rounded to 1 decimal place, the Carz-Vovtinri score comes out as -12.3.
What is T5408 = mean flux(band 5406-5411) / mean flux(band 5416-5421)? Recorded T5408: 0.85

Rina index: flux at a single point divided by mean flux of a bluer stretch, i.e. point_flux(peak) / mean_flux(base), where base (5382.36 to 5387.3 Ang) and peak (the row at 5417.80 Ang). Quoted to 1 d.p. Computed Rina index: 1.2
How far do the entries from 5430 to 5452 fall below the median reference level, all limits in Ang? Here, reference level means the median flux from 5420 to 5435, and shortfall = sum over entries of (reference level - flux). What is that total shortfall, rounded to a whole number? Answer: 16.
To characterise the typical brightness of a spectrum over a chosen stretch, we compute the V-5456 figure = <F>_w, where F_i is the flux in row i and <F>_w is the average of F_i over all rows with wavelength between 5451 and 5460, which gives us 15.1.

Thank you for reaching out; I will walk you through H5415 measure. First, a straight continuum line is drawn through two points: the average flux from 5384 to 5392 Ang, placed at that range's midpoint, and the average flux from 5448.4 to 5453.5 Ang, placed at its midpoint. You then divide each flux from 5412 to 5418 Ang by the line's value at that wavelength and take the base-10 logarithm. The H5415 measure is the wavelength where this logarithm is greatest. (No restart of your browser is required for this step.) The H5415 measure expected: 5416.55 Ang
